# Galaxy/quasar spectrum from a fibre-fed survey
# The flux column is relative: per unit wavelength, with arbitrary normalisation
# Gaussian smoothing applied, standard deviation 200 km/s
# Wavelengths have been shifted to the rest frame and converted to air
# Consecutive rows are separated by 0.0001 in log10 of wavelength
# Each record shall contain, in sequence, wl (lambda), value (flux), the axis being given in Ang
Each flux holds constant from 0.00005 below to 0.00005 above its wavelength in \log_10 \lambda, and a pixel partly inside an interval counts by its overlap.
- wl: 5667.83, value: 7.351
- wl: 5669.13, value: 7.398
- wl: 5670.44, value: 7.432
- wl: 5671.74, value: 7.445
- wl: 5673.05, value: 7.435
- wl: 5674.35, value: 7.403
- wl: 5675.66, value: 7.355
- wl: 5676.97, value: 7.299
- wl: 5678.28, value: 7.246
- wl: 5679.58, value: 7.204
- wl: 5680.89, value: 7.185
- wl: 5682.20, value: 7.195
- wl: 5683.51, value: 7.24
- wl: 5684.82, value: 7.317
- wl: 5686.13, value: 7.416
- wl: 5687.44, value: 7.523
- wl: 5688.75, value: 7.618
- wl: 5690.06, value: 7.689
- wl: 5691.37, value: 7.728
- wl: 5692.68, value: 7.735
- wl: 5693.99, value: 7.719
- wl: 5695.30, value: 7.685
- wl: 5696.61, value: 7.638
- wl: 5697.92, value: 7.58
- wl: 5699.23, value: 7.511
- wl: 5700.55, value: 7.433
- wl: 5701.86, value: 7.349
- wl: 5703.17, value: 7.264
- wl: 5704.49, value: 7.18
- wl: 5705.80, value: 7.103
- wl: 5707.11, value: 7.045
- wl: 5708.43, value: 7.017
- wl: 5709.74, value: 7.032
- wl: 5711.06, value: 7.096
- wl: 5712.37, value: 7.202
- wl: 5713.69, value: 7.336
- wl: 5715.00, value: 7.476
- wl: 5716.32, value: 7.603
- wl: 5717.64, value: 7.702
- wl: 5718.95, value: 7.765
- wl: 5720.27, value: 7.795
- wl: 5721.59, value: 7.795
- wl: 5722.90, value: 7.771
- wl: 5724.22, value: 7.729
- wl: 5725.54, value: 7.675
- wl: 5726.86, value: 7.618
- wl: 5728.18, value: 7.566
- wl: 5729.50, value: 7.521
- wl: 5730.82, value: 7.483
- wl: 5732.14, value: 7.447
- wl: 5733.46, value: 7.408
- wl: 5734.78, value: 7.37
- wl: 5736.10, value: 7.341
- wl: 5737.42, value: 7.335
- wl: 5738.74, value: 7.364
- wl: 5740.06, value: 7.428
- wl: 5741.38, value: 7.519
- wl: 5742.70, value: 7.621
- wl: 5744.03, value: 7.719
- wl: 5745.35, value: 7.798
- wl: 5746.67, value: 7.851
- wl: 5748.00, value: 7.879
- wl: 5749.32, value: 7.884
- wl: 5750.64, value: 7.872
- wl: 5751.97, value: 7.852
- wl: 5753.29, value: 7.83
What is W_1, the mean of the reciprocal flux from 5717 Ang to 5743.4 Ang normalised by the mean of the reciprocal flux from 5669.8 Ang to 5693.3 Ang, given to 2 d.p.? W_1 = 0.98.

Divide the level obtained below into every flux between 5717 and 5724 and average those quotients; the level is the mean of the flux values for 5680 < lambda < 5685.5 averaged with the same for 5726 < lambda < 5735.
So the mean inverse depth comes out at 0.95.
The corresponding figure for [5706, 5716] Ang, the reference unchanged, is 1.03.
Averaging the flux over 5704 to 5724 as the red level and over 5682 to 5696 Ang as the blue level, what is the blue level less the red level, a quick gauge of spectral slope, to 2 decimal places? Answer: 0.14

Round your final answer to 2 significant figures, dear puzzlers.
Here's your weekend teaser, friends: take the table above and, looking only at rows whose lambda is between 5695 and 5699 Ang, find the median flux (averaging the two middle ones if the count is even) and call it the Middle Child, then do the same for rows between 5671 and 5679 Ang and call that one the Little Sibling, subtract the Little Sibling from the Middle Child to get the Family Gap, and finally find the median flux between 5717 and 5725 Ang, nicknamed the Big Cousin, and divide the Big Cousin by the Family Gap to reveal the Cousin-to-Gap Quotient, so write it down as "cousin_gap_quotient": 30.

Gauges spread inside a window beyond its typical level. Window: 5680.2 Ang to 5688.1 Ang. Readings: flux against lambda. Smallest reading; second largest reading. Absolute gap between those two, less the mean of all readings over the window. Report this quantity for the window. -7.1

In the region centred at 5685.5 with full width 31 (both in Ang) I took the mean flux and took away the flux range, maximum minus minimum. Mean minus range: 6.9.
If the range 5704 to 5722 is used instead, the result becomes 6.6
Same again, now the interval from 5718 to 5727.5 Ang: 7.6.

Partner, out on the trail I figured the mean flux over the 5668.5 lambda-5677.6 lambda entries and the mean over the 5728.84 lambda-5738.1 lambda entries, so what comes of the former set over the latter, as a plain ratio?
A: 1.00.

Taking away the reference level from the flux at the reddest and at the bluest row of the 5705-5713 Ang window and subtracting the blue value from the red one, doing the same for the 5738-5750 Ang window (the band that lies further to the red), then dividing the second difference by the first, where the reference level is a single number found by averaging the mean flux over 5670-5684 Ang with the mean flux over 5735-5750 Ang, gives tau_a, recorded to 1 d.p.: 5.3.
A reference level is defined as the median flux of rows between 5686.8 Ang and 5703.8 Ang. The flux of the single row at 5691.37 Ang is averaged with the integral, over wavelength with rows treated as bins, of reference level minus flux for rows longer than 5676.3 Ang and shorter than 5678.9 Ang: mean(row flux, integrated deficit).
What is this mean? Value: 4.3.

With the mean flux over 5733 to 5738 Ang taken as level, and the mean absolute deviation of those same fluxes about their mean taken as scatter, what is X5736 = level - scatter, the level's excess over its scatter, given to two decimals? 7.34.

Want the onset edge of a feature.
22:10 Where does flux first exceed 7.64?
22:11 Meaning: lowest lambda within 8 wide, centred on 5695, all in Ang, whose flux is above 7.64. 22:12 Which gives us 5691.37 Ang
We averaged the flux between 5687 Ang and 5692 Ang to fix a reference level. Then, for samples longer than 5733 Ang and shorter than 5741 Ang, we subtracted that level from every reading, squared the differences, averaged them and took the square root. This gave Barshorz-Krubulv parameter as 0.27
